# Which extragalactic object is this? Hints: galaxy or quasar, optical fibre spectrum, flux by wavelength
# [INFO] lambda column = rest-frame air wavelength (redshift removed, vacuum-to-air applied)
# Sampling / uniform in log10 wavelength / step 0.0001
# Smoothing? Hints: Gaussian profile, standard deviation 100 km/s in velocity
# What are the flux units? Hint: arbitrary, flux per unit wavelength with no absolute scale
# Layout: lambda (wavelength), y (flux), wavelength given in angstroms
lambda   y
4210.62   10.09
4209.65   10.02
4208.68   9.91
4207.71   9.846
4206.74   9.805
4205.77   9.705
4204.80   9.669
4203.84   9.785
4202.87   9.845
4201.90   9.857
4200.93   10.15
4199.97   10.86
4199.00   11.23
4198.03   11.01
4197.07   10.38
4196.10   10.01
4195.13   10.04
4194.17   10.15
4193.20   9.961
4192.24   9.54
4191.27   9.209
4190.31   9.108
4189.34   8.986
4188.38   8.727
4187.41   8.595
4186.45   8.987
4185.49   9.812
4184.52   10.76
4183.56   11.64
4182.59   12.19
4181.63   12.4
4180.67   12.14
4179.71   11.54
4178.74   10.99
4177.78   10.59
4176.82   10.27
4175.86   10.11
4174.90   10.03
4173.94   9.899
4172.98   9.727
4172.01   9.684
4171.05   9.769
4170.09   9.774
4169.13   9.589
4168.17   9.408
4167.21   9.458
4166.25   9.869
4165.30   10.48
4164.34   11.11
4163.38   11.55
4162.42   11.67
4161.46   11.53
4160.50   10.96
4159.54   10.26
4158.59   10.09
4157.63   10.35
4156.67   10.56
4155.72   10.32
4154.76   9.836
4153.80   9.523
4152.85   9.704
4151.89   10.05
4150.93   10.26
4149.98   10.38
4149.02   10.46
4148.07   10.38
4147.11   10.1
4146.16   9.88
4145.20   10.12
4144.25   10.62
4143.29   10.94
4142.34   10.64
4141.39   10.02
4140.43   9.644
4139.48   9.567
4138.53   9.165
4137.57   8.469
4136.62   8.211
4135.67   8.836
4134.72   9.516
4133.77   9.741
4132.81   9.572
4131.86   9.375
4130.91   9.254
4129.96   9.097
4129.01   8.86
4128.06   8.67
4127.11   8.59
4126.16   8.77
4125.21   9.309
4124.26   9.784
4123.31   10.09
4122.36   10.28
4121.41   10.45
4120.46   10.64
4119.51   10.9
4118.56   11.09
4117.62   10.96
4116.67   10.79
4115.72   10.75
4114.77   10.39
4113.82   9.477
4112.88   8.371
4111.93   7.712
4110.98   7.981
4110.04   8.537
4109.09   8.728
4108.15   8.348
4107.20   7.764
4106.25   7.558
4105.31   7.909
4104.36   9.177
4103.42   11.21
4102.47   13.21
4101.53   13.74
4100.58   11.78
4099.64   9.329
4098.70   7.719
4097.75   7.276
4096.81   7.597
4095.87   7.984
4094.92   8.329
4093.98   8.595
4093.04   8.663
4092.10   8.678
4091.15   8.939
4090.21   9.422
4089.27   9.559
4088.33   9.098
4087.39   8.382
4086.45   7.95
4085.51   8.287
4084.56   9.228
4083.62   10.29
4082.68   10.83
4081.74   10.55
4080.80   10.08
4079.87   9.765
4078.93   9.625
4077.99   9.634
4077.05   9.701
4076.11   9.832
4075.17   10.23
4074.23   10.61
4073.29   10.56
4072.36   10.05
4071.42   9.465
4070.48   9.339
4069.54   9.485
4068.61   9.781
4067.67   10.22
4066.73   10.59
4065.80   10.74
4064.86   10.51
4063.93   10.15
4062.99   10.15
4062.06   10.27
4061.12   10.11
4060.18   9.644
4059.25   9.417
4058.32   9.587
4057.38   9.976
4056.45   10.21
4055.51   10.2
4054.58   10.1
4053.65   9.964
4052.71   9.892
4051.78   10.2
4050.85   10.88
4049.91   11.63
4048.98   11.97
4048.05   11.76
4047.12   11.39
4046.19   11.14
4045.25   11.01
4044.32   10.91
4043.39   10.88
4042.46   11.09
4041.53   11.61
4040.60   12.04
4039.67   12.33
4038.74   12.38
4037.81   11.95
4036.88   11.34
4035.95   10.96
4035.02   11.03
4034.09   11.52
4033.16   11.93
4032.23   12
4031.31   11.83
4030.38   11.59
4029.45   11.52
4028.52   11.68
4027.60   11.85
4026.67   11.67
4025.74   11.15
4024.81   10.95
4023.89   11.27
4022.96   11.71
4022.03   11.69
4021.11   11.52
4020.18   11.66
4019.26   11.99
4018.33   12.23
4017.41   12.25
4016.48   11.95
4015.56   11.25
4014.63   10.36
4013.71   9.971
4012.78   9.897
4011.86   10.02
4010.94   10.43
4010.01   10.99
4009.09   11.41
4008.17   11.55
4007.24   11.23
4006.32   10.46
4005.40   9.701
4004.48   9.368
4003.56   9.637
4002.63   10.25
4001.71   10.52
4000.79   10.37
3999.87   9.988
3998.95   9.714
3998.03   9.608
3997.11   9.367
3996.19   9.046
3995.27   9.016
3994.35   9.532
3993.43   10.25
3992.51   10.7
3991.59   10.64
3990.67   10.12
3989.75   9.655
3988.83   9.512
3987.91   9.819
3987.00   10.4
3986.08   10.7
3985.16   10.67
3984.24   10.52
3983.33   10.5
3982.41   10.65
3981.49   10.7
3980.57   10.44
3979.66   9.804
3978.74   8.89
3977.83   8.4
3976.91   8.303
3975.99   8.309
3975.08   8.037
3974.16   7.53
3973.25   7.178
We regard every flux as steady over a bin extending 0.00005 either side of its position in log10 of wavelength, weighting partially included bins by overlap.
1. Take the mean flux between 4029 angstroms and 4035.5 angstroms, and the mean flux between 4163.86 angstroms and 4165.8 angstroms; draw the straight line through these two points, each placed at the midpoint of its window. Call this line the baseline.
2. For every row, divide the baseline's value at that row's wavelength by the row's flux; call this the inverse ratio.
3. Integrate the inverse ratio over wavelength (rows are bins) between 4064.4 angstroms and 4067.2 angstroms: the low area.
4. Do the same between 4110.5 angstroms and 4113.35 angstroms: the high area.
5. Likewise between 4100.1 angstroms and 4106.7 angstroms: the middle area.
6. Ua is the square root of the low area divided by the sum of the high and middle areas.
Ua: 0.52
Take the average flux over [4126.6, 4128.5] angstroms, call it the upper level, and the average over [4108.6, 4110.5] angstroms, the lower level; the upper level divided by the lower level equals 1.00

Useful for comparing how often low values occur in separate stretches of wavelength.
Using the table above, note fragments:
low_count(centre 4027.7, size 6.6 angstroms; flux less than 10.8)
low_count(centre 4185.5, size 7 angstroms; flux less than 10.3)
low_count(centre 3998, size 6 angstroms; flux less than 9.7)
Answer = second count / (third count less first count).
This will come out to 1.0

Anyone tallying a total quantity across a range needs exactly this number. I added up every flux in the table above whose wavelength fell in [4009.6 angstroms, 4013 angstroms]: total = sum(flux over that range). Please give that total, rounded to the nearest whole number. 41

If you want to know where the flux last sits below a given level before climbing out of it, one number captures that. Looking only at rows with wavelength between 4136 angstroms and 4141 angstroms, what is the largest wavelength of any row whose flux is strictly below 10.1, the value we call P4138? 4140.43 angstroms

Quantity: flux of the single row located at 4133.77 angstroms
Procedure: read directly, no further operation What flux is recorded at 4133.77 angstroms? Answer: 9.741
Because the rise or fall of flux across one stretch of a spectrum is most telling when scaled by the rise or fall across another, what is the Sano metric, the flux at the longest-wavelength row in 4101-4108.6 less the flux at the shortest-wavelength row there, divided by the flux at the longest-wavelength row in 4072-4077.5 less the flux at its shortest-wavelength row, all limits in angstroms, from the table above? 15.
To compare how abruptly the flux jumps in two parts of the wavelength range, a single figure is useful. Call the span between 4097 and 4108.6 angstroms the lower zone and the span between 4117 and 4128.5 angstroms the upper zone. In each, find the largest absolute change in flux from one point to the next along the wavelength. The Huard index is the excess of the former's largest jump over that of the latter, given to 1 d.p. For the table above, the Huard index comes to 1.9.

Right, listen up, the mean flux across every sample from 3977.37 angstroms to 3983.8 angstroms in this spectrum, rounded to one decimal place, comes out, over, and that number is 9.9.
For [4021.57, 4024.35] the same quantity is 11.6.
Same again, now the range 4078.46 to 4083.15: 10.2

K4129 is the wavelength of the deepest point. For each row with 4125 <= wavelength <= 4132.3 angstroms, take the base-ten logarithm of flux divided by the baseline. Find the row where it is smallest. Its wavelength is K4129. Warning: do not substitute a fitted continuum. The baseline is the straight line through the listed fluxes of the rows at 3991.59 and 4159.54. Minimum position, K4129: 4127.11 angstroms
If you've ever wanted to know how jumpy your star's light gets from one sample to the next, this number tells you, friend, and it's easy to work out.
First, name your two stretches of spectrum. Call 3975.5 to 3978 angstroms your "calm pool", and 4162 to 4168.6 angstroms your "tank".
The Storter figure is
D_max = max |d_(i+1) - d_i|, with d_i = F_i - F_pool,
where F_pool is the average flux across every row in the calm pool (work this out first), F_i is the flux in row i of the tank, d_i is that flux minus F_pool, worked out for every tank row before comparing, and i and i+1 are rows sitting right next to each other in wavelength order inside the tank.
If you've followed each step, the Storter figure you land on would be 0.63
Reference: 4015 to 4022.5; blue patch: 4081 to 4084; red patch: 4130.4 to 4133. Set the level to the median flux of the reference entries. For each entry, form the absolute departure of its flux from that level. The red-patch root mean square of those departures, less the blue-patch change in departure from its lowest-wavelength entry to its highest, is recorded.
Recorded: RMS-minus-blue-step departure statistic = 2.2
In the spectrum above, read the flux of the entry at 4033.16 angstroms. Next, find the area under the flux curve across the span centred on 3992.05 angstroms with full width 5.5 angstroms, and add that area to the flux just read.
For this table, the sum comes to 68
